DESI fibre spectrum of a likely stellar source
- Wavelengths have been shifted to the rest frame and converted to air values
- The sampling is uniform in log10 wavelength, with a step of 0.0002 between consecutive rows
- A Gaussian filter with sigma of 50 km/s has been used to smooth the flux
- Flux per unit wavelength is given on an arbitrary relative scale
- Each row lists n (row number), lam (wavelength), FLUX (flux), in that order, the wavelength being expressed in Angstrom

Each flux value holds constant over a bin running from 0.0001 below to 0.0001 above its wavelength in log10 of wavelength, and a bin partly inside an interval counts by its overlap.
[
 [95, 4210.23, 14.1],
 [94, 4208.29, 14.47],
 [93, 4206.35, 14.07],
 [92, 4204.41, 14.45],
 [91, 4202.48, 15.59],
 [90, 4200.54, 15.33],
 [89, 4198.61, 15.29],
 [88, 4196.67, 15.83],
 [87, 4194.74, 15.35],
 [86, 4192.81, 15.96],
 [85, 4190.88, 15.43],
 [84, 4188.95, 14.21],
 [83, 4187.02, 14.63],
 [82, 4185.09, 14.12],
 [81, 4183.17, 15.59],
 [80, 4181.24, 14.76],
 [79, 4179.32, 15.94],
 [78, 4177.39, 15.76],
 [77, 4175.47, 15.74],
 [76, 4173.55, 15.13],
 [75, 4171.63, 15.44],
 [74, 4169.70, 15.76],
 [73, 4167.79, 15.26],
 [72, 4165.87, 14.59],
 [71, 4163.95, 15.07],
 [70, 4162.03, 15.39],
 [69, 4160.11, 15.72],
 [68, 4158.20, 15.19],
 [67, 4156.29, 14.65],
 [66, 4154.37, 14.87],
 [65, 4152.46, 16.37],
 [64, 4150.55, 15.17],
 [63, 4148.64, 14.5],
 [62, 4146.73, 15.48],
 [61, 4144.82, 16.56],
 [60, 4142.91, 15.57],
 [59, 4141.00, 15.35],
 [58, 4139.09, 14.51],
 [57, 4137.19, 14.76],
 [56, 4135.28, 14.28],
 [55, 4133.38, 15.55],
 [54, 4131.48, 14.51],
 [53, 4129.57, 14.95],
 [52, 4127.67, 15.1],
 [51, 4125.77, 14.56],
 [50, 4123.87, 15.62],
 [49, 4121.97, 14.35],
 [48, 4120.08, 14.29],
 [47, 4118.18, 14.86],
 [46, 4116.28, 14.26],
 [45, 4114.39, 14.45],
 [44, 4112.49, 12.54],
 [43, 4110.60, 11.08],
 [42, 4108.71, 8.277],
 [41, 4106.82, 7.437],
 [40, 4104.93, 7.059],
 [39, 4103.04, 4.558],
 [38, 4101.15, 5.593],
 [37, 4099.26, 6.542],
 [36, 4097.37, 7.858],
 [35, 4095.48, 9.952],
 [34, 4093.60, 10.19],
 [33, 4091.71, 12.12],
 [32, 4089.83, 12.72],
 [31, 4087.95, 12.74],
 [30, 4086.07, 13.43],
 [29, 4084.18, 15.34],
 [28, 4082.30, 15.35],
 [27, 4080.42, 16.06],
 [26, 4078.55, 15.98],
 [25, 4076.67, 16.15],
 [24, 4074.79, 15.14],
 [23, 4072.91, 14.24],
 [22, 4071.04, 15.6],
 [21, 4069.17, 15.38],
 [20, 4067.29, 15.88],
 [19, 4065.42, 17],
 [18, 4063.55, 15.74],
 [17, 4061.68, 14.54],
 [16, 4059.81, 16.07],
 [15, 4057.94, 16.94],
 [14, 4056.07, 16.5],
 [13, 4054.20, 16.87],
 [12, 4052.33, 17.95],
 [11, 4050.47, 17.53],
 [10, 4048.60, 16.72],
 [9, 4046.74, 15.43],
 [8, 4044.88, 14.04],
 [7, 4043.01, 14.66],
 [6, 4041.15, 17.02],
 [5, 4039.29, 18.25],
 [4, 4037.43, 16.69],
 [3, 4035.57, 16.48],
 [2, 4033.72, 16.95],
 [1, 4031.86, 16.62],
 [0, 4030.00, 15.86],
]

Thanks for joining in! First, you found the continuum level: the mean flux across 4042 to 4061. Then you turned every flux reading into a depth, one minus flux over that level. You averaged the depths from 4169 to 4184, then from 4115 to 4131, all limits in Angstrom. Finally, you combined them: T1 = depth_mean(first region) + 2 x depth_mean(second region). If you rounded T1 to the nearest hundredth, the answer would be 0.23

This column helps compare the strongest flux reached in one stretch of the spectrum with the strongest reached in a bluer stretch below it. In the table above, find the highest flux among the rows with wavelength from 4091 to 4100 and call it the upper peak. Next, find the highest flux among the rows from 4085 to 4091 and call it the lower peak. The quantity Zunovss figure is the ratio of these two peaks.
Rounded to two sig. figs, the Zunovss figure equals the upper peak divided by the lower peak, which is 0.90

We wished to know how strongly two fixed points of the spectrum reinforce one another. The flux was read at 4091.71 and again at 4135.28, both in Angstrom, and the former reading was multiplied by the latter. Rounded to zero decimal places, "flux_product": 173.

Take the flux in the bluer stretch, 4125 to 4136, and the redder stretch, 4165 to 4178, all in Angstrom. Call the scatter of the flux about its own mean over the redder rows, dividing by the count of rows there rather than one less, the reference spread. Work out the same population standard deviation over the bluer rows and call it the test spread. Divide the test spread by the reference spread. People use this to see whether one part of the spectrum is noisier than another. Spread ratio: 1.1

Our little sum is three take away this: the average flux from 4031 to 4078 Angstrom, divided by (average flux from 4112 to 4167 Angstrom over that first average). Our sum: -14.5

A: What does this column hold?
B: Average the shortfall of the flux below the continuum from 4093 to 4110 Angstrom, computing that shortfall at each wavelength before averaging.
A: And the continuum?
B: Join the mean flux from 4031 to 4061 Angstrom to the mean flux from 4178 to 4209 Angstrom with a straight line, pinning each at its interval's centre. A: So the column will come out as 8.5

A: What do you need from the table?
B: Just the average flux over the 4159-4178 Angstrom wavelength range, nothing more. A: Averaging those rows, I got 15.4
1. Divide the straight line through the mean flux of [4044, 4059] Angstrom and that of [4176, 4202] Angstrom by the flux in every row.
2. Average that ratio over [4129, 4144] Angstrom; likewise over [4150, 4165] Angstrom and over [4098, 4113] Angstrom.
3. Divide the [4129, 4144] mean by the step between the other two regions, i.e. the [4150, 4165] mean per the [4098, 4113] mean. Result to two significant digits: 2.3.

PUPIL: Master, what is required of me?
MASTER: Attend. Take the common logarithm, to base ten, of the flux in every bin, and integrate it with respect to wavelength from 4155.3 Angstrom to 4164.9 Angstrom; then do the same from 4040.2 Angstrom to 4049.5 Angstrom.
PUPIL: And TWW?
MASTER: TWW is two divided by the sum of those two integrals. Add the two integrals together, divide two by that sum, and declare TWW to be 0.089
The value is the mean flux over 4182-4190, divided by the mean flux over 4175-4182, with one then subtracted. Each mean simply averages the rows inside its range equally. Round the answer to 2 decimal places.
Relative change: -0.06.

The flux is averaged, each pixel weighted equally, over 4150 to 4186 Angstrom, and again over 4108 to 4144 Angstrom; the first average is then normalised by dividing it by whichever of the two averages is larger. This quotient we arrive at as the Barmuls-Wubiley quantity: 1.00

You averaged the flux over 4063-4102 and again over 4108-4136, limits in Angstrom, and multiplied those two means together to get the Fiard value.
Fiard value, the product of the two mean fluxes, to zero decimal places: 185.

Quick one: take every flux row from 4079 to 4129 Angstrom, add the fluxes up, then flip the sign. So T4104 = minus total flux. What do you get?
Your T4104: -306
